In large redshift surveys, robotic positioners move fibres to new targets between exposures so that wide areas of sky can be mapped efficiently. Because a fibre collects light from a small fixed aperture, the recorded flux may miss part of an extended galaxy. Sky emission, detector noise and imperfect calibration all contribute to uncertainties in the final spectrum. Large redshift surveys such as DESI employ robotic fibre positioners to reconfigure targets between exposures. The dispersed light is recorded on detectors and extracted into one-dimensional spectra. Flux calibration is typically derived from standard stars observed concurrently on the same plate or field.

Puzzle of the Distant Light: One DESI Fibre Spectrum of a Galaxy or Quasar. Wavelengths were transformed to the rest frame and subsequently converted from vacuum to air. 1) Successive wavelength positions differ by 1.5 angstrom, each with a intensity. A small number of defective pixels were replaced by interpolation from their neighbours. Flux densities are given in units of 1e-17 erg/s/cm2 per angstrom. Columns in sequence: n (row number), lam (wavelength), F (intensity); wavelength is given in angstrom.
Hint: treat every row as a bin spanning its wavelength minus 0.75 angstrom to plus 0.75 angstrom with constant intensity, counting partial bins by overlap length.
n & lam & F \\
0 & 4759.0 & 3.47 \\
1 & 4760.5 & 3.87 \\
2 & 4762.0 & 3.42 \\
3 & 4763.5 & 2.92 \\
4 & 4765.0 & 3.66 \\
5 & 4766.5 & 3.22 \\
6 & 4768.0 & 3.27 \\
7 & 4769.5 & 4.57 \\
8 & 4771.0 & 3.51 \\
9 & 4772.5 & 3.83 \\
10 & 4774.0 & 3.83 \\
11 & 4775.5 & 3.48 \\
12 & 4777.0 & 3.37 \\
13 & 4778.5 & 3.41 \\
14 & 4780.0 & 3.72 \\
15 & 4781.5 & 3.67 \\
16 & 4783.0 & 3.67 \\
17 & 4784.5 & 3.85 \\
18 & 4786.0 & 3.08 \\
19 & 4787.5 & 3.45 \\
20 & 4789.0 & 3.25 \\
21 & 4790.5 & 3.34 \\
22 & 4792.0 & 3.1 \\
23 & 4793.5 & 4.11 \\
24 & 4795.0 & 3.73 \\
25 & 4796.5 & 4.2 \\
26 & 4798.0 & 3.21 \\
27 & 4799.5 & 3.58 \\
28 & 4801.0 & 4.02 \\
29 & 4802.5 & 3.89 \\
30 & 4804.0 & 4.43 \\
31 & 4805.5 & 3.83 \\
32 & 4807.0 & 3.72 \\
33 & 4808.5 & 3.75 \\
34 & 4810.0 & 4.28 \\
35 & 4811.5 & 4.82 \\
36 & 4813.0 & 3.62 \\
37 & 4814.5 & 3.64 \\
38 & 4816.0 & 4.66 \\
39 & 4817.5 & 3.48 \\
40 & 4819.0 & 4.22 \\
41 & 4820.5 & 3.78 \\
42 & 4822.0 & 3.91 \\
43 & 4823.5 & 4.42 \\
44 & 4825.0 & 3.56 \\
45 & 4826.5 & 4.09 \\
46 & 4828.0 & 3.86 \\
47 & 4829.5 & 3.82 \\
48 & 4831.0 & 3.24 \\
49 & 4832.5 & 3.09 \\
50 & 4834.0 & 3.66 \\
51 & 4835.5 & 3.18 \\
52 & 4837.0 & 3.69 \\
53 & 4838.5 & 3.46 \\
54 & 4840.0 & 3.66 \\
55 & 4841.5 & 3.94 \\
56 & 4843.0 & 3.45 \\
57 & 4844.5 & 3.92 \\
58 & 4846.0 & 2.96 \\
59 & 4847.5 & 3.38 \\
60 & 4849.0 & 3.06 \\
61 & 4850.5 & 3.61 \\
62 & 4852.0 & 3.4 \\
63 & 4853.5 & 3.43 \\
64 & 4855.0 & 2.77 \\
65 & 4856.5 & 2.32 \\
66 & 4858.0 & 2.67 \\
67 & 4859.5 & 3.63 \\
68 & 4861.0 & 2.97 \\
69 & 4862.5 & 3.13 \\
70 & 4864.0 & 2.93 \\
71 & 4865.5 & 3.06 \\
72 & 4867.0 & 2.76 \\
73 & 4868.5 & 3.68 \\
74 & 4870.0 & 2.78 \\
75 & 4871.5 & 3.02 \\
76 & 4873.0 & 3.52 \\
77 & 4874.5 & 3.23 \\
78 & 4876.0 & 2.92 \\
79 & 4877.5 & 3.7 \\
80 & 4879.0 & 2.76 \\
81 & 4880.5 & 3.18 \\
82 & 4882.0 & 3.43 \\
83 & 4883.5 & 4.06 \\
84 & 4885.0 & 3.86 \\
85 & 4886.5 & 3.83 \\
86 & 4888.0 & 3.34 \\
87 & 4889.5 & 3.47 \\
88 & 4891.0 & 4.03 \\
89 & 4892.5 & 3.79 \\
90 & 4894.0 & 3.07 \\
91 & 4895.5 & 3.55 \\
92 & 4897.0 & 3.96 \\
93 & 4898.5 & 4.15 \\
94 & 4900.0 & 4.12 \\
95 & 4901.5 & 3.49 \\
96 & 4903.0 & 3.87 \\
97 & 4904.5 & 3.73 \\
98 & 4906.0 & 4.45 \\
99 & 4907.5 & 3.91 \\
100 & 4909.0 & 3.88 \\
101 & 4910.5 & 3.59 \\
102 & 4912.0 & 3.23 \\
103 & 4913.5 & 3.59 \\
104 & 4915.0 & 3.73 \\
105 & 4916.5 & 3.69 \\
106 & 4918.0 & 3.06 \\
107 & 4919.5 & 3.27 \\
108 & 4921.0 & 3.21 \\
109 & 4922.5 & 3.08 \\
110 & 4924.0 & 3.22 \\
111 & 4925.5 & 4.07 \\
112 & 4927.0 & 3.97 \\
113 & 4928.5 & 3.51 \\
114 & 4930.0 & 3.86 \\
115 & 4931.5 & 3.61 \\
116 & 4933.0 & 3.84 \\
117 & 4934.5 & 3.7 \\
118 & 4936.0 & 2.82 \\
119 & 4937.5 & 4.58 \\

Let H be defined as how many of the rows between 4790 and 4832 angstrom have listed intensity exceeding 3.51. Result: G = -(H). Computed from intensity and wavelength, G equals -23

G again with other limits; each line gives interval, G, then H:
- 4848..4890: -8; 8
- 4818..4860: -15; 15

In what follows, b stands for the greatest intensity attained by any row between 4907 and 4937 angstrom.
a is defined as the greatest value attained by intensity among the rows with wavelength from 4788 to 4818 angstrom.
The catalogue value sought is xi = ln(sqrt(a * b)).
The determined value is 1.49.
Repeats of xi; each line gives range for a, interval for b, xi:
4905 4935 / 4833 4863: 1.43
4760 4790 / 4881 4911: 1.51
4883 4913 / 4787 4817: 1.53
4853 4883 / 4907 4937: 1.36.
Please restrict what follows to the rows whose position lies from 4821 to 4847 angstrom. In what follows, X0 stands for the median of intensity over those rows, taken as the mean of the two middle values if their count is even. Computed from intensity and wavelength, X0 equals 3.66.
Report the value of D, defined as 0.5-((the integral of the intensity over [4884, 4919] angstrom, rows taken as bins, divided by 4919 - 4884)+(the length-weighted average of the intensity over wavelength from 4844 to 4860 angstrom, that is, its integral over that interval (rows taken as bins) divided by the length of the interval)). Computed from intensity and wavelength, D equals -6.39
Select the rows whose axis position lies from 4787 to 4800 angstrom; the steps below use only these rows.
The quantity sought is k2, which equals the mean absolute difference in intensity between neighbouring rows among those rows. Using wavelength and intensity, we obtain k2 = 0.47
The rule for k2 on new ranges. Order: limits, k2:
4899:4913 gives 0.39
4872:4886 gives 0.48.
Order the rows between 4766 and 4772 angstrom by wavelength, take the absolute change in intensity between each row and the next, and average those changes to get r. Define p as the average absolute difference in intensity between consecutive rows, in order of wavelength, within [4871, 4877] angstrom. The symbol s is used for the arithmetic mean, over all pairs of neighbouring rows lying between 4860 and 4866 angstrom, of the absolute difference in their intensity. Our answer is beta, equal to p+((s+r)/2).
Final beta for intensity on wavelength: 0.85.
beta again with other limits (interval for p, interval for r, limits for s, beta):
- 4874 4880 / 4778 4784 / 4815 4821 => 1.13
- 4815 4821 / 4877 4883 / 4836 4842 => 1.17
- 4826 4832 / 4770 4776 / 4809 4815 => 0.69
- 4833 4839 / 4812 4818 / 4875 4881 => 1.13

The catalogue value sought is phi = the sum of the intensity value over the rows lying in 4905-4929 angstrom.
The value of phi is 57.5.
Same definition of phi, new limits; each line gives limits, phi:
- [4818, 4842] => 59.6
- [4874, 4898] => 56.2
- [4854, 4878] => 49.1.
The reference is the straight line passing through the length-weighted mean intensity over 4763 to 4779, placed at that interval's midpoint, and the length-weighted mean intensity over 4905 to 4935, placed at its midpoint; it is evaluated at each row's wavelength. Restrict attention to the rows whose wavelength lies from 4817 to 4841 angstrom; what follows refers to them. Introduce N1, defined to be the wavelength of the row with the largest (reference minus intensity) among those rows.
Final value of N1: 4832.5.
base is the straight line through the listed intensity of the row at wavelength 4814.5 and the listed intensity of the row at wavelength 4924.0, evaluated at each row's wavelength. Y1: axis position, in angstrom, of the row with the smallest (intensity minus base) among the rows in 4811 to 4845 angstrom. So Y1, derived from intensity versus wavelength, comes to 4832.5 angstrom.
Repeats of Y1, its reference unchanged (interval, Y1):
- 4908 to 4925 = 4918.0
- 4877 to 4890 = 4879.0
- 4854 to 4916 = 4856.5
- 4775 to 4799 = 4786.0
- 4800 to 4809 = 4807.0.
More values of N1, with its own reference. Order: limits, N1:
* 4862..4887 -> 4879.0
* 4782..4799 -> 4786.0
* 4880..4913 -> 4894.0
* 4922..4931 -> 4922.5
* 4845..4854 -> 4846.0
